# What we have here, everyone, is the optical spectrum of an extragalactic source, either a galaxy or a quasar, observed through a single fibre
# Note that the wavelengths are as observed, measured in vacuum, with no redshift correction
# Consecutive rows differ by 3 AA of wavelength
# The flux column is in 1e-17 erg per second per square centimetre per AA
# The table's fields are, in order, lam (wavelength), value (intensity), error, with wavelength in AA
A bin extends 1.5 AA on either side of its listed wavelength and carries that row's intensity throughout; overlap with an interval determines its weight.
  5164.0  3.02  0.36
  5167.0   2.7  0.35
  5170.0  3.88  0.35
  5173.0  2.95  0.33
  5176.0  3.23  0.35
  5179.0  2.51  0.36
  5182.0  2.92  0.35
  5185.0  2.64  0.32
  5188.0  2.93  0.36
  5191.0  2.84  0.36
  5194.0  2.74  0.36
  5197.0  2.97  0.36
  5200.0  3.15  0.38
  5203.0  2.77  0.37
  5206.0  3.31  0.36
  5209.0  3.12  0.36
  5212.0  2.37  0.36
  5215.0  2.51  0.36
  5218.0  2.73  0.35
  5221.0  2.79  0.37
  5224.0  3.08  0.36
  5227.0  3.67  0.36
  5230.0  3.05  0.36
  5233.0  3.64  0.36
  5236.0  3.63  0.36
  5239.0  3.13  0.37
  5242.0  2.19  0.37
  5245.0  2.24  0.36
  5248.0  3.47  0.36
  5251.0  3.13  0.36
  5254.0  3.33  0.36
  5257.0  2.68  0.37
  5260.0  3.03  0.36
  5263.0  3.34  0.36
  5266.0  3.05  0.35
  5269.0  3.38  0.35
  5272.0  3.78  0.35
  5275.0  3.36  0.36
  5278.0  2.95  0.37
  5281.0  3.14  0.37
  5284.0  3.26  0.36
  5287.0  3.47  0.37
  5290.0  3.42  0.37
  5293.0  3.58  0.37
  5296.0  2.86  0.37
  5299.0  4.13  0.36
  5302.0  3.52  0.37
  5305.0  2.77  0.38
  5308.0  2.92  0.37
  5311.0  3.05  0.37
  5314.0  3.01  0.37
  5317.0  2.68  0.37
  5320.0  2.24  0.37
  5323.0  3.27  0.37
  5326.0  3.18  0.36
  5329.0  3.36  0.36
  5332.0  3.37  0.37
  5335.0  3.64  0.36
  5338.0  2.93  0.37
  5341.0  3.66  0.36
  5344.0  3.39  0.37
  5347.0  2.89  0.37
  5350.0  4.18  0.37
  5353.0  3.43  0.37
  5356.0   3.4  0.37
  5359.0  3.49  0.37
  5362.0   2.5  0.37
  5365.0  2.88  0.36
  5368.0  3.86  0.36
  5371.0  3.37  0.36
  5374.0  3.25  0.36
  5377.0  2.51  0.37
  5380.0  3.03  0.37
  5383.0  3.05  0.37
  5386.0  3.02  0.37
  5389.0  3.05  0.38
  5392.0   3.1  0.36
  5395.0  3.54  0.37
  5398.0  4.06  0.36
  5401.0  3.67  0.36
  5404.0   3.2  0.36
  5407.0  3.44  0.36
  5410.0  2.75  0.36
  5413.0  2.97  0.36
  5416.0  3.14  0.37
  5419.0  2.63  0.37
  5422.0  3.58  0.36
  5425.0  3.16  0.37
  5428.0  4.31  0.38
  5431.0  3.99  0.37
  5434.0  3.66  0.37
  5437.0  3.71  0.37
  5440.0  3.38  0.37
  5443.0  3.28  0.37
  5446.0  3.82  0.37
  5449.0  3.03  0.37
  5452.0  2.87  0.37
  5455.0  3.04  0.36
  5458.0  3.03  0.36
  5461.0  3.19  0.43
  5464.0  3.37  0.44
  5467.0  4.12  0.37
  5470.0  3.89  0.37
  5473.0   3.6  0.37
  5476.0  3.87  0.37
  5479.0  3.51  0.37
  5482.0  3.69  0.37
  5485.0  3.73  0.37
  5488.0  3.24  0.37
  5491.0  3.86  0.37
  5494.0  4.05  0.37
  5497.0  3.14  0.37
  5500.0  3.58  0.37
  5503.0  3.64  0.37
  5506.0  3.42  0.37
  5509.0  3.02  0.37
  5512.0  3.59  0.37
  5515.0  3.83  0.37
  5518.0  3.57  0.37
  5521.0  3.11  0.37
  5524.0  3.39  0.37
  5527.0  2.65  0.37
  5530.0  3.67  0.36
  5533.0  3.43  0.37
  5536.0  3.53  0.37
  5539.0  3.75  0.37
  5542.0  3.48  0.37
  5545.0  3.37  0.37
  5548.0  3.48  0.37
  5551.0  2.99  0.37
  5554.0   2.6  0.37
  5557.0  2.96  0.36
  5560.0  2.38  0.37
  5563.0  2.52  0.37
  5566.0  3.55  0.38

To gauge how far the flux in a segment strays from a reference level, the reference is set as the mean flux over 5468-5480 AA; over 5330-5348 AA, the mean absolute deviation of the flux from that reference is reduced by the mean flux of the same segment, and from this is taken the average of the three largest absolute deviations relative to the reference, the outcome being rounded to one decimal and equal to -3.6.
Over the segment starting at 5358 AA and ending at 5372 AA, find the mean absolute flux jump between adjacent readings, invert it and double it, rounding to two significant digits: 2.8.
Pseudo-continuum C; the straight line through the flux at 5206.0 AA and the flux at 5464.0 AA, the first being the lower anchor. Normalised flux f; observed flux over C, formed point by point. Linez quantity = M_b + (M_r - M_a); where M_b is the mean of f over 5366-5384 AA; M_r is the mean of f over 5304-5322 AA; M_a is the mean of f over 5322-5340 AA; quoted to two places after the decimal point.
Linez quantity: 0.80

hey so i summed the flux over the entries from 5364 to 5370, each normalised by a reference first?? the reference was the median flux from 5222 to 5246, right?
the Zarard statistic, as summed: 2.17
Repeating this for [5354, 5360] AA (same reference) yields 2.22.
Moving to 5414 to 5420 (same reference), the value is 1.86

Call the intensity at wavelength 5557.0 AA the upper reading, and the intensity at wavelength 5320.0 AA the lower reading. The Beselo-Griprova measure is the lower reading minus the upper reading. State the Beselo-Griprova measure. -0.7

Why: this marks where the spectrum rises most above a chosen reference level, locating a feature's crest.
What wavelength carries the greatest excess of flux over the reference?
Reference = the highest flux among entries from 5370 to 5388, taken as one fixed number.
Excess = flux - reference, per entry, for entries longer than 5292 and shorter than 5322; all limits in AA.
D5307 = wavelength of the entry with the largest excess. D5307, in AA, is 5299.0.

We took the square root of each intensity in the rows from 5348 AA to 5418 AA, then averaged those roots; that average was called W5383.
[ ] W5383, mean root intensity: 1.80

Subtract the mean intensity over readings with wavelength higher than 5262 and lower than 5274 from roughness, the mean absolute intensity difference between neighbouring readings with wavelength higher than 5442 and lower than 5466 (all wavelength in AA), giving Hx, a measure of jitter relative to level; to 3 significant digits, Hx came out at -3.10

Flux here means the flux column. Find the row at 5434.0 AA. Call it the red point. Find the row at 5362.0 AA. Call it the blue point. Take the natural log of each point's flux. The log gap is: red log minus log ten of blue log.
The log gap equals 1.34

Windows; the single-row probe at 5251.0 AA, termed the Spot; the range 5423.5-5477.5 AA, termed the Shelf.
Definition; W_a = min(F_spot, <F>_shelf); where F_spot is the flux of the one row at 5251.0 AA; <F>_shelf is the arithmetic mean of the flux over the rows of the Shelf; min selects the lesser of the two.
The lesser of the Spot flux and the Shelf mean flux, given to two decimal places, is 3.13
